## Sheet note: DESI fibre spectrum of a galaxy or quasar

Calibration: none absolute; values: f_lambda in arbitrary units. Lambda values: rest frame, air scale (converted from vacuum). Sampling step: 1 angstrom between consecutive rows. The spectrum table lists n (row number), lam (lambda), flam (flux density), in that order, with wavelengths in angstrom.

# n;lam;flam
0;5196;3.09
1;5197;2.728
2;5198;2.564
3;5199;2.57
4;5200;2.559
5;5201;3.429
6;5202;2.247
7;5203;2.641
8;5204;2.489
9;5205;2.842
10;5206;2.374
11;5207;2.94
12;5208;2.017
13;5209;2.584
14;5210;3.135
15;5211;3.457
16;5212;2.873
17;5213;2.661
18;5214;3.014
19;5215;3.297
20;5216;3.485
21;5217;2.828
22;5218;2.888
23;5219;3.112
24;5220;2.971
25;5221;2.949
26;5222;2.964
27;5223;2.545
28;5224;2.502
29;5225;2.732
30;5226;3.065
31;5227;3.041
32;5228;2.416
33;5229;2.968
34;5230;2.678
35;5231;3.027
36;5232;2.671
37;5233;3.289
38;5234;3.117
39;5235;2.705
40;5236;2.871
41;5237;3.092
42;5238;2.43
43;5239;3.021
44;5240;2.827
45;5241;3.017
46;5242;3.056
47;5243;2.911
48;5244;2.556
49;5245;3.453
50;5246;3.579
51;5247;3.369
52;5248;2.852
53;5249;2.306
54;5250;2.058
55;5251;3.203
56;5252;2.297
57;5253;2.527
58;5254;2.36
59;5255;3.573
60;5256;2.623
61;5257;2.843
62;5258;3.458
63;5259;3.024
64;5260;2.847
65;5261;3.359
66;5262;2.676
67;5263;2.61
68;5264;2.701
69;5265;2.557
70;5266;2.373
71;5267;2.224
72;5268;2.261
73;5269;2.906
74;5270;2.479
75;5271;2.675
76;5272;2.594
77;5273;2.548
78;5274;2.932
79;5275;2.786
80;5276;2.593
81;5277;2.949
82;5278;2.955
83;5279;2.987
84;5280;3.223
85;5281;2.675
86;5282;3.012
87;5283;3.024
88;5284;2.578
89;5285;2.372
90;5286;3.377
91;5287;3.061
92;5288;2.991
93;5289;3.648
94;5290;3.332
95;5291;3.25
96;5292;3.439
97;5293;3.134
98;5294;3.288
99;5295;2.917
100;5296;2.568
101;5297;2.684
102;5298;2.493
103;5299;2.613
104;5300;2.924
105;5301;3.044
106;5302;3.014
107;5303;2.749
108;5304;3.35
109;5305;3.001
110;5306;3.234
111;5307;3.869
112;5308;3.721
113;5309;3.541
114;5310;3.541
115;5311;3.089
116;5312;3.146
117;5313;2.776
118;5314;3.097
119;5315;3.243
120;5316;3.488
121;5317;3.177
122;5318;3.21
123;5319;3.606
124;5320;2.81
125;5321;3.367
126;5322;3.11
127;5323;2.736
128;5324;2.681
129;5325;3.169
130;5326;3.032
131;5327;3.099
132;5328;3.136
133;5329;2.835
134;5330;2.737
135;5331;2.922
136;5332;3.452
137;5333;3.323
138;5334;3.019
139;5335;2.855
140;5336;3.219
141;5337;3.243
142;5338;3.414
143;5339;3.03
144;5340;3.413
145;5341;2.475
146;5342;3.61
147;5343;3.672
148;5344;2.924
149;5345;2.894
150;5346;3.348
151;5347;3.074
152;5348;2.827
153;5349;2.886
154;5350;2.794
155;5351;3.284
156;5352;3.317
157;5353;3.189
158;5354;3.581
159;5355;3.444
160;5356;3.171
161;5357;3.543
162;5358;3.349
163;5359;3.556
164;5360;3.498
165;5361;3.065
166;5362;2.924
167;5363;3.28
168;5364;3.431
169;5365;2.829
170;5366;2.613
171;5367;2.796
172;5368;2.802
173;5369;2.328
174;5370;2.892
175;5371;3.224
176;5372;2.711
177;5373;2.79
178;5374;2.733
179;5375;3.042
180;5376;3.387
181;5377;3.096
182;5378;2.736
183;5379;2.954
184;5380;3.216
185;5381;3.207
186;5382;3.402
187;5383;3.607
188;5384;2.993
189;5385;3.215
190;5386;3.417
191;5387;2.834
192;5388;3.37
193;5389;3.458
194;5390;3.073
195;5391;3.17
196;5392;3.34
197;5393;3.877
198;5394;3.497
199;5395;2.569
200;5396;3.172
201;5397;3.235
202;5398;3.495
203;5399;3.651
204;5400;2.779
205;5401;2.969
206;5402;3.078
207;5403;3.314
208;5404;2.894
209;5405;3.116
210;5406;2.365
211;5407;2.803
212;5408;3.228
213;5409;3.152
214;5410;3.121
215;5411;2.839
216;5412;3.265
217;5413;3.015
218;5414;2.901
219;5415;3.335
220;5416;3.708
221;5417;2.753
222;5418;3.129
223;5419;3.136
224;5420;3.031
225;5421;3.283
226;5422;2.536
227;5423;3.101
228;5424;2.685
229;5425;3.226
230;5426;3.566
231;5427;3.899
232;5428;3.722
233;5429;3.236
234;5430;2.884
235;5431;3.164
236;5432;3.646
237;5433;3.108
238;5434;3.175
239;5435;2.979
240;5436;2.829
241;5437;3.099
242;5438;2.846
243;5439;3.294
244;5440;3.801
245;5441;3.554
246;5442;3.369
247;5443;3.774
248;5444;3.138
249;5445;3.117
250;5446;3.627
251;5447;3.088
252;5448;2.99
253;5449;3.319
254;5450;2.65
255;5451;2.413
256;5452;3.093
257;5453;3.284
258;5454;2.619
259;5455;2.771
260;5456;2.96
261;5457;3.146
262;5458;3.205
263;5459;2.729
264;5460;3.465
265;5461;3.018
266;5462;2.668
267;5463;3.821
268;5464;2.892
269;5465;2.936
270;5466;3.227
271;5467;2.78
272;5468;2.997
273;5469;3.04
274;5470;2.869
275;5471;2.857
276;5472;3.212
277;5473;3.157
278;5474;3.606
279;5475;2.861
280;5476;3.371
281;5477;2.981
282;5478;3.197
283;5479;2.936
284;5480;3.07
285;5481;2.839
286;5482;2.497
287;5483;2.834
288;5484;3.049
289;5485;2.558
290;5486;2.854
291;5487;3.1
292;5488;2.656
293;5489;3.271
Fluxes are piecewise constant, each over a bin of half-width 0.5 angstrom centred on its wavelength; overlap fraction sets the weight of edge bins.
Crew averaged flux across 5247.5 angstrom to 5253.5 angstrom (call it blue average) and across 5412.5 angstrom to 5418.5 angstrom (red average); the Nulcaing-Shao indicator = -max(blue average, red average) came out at -3.14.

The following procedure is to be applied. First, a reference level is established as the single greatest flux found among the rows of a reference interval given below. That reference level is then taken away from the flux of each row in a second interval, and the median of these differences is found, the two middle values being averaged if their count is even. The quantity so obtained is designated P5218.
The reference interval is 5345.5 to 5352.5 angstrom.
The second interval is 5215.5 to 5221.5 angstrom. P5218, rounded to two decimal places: -0.39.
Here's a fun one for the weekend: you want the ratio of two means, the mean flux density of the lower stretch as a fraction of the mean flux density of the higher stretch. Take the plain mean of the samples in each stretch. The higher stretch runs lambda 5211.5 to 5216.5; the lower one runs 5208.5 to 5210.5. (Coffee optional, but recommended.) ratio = 0.93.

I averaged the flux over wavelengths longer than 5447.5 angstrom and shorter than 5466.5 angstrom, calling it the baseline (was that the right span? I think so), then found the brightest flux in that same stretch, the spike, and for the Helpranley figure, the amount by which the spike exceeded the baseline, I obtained 0.81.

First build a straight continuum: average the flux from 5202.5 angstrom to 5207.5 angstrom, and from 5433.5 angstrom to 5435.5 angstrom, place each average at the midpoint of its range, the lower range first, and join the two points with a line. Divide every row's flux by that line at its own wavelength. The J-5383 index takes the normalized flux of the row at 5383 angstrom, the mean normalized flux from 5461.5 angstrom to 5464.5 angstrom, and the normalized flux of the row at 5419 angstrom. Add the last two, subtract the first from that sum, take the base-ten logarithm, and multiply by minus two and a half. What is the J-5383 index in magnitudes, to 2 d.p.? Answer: 0.22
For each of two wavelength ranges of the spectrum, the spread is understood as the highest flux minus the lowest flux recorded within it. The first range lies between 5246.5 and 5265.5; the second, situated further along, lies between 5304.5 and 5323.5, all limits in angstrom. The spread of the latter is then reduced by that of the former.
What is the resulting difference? -0.4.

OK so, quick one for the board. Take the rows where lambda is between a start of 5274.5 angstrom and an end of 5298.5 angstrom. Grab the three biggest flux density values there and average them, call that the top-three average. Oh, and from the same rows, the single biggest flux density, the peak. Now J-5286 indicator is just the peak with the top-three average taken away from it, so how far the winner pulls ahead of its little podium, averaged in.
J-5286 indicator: 0.16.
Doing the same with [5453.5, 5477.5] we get 0.19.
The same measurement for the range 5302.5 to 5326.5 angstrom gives 0.14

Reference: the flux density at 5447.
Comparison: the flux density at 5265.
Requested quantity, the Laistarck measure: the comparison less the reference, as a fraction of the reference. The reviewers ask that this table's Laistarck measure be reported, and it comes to -0.17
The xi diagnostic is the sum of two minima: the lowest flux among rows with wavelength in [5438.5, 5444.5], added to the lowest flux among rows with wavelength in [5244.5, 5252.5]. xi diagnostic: 5.2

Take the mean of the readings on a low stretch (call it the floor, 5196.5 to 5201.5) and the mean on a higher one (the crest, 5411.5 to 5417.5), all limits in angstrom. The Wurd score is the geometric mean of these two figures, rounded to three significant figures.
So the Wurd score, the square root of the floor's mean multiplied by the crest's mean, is 2.96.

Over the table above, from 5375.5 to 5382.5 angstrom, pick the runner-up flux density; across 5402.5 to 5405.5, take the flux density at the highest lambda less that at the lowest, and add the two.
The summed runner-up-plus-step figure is 3.19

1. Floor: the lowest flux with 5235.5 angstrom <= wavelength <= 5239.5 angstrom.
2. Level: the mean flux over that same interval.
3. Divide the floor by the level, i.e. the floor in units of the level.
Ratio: 0.85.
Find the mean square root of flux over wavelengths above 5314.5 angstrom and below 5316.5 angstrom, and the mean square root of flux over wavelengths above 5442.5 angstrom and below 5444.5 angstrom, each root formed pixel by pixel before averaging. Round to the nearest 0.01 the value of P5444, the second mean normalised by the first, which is 1.01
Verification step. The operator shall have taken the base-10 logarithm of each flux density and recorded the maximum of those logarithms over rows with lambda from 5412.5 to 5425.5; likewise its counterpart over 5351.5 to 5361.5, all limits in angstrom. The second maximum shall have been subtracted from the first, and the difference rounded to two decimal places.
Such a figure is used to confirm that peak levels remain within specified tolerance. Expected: 0.02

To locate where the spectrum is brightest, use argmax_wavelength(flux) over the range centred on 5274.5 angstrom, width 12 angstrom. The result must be 5280 angstrom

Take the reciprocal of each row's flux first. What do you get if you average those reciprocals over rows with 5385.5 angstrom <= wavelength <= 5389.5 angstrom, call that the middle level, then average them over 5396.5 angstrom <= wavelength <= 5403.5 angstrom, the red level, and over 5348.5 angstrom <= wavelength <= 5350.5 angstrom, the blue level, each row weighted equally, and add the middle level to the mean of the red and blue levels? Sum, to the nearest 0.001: 0.641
